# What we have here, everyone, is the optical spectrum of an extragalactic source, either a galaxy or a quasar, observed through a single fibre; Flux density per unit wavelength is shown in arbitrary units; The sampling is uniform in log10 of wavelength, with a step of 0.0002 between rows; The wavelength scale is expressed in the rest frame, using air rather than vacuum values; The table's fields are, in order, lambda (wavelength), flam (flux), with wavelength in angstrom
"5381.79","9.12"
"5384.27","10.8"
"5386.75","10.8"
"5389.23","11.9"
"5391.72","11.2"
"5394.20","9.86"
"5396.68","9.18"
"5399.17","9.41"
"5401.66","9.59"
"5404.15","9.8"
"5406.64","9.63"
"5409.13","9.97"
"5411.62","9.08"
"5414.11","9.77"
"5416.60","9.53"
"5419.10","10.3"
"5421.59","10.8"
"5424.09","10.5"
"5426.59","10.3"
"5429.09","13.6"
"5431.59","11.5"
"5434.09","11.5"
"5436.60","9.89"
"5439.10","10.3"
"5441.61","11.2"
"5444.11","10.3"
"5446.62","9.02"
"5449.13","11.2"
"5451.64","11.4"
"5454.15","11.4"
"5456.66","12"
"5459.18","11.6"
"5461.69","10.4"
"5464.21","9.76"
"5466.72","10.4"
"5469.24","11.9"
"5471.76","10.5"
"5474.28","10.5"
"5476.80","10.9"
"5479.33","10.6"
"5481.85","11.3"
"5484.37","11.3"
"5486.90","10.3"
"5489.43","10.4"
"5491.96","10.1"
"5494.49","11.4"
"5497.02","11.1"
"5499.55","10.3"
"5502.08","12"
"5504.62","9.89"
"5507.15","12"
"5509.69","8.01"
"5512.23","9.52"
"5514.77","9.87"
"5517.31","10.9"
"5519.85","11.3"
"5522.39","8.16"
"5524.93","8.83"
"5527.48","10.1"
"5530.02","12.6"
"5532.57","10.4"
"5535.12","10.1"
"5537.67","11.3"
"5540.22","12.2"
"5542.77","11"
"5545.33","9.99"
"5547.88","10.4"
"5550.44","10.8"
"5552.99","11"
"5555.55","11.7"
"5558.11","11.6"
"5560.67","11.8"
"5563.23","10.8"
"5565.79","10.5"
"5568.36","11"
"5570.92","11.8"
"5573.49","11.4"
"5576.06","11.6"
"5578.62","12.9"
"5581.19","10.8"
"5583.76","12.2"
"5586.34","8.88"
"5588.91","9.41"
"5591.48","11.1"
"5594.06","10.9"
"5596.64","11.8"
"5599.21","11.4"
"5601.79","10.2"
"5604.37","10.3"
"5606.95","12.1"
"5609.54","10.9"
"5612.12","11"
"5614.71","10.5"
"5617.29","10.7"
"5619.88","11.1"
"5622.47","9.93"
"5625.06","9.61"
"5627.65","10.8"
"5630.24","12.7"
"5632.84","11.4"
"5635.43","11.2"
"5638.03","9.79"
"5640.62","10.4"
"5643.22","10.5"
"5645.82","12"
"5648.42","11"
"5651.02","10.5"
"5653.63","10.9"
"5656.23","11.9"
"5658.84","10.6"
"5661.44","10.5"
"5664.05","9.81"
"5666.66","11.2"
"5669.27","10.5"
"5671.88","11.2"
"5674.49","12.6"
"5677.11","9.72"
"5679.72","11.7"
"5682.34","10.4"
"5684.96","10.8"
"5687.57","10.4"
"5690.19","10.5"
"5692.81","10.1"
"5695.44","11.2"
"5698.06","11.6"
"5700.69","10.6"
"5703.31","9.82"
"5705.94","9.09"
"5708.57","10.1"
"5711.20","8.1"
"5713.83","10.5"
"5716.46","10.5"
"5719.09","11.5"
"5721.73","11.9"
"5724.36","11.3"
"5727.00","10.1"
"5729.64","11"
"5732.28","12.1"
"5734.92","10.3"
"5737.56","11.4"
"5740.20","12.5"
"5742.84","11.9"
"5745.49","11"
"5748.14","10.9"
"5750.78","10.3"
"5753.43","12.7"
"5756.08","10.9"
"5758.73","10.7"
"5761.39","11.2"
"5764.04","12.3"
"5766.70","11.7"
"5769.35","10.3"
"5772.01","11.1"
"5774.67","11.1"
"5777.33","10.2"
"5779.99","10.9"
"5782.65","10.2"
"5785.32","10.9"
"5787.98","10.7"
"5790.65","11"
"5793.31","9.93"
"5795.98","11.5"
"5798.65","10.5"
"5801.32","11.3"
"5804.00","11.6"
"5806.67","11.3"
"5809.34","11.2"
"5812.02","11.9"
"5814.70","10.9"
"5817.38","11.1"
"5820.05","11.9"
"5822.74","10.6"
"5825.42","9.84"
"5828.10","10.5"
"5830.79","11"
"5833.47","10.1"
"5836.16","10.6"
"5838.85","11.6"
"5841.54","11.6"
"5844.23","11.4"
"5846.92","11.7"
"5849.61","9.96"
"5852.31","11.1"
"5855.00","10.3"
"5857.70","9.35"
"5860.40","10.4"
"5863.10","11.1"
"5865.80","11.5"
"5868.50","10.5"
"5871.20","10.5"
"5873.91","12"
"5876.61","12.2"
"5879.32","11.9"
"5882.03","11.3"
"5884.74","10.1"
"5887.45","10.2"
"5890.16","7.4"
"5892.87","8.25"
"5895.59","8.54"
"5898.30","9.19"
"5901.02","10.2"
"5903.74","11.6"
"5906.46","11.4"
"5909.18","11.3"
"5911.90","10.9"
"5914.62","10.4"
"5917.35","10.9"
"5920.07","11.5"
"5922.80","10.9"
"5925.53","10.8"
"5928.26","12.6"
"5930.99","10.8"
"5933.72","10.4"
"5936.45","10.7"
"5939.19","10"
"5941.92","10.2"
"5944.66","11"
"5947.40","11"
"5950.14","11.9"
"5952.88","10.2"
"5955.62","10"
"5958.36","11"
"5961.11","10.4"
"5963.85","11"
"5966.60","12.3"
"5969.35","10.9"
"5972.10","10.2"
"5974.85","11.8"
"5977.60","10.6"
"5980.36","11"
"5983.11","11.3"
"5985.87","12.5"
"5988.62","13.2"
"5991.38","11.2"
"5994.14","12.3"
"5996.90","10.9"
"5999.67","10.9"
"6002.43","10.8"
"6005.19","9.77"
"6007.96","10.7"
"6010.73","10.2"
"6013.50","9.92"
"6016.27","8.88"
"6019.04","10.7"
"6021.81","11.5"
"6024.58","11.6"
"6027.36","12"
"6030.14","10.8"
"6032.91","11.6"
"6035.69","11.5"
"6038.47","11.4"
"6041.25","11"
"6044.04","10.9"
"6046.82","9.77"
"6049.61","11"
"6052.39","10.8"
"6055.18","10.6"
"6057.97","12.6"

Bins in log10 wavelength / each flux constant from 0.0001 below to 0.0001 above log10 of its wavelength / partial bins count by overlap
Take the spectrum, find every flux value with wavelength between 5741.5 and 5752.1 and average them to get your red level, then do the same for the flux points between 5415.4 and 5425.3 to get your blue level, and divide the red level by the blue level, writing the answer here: 1.07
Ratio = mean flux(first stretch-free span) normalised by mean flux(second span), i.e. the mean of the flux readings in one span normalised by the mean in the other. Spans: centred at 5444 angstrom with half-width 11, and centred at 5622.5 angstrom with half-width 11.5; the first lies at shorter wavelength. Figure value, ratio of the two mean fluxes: 0.98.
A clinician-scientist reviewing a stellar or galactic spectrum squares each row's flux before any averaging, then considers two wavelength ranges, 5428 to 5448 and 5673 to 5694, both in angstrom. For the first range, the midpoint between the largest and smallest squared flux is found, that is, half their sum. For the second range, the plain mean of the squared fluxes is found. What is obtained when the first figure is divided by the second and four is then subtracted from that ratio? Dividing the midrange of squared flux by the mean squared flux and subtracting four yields -2.86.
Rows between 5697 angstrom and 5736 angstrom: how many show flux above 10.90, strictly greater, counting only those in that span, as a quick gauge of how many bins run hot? 6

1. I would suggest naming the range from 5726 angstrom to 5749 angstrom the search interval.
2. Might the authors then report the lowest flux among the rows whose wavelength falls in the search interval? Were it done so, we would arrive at 10.1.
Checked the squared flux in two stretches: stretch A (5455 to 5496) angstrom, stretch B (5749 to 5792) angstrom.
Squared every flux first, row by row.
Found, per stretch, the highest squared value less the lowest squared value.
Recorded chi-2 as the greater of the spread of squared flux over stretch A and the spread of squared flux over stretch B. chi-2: 57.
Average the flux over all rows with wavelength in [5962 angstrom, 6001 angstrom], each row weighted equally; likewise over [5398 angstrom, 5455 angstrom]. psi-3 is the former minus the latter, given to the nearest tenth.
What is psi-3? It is 1.0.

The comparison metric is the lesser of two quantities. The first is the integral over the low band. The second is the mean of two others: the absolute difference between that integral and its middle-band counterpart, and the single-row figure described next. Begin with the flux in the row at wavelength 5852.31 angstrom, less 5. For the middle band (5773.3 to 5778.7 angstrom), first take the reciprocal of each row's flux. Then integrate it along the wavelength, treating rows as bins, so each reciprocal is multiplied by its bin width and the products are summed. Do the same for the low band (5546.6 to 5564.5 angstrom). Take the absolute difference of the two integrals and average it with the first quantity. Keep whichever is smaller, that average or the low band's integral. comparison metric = 1.6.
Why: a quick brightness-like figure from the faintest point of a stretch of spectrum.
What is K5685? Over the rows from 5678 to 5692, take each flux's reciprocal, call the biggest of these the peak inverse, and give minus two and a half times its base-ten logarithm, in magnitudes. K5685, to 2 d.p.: 2.54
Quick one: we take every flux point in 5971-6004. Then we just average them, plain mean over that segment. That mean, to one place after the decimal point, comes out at 11.4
